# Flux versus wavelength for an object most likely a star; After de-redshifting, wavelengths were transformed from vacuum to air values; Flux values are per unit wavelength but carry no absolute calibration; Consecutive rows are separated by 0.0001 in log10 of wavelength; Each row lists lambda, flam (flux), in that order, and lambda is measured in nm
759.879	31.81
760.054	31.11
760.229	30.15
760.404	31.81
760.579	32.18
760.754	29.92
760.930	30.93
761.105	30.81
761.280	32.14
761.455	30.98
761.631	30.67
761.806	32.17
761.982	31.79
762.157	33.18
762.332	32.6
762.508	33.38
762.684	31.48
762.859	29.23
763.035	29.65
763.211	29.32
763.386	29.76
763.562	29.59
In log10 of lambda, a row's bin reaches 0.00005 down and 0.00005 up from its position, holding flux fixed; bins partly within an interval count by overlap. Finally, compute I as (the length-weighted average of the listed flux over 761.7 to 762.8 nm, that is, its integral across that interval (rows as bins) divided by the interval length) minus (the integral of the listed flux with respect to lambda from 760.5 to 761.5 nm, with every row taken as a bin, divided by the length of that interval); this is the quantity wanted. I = 1.2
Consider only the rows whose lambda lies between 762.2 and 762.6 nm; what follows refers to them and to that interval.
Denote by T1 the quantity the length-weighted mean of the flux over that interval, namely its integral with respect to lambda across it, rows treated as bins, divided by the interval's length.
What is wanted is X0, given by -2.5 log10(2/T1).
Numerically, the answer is 3.04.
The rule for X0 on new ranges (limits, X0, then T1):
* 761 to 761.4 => 2.99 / 31.5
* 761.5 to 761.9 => 2.99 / 31.3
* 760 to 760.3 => 2.96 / 30.6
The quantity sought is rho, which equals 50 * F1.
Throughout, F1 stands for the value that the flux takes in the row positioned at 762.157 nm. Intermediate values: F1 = 33.18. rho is 1659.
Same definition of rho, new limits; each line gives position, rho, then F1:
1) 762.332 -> 1630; 32.6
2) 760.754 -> 1496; 29.92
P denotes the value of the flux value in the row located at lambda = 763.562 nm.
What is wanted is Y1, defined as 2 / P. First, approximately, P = 29.59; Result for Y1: 0.068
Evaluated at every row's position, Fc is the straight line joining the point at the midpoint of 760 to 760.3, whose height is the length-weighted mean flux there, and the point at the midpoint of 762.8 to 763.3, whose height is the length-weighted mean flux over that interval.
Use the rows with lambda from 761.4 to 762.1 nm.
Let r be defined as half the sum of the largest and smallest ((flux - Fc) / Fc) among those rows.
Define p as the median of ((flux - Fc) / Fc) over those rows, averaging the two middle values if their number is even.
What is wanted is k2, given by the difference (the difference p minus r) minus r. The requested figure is -0.050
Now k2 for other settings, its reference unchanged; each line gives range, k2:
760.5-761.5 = -0.026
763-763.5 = -0.008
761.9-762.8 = -0.094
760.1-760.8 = -0.029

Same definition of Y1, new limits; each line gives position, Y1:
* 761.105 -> 0.065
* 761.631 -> 0.065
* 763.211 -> 0.068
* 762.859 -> 0.068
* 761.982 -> 0.063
